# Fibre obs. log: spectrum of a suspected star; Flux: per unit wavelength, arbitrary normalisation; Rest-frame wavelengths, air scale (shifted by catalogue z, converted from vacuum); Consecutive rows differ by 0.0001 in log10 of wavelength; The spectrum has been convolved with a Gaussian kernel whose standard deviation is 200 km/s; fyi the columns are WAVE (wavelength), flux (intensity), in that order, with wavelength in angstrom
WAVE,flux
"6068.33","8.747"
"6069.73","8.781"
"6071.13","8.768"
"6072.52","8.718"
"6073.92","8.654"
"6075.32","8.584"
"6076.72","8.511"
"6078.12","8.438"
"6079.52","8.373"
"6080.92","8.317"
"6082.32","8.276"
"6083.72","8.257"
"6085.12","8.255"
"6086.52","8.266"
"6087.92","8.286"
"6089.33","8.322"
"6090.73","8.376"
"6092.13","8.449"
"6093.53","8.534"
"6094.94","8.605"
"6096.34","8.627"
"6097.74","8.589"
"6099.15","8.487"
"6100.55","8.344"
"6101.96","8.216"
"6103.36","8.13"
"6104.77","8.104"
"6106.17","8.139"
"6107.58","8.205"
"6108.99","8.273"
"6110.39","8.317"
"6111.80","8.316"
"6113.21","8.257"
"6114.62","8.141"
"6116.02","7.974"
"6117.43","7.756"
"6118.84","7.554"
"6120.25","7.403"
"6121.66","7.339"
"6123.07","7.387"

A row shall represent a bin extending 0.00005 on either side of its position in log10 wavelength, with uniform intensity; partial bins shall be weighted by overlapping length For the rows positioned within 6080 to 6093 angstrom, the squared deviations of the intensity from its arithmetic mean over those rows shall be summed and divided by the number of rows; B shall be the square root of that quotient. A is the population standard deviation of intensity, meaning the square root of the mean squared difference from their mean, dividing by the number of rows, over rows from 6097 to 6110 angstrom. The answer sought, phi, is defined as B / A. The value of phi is 0.4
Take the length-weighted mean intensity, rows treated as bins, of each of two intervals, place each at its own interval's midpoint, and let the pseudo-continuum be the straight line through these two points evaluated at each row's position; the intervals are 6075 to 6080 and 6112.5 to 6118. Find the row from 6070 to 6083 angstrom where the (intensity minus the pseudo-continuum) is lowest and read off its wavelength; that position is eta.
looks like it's 6082.32 angstrom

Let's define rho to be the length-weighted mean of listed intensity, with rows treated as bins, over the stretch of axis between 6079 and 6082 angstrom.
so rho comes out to 8.34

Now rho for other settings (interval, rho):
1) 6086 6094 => 8.37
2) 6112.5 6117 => 8.10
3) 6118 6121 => 7.48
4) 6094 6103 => 8.47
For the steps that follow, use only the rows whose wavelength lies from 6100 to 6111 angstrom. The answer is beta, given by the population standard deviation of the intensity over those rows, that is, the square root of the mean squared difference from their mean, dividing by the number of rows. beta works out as 0.08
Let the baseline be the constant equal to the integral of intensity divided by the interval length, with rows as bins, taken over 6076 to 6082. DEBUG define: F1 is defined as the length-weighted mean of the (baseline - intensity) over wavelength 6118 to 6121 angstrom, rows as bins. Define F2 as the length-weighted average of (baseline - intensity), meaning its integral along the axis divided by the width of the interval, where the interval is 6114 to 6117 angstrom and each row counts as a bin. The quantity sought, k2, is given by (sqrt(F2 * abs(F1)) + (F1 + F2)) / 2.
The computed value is 0.93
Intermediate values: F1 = 0.91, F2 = 0.37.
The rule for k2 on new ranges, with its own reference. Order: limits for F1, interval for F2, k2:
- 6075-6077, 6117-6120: 0.49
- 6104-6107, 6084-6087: 0.31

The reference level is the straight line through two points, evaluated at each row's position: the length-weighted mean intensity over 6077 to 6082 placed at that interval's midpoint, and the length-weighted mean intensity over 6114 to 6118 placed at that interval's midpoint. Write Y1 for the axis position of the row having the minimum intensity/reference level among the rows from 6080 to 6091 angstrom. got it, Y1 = 6083.72 angstrom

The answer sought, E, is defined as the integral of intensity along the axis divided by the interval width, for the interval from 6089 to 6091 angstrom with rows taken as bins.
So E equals 8.36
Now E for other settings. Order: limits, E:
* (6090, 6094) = 8.46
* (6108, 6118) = 8.16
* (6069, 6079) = 8.63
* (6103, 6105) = 8.10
